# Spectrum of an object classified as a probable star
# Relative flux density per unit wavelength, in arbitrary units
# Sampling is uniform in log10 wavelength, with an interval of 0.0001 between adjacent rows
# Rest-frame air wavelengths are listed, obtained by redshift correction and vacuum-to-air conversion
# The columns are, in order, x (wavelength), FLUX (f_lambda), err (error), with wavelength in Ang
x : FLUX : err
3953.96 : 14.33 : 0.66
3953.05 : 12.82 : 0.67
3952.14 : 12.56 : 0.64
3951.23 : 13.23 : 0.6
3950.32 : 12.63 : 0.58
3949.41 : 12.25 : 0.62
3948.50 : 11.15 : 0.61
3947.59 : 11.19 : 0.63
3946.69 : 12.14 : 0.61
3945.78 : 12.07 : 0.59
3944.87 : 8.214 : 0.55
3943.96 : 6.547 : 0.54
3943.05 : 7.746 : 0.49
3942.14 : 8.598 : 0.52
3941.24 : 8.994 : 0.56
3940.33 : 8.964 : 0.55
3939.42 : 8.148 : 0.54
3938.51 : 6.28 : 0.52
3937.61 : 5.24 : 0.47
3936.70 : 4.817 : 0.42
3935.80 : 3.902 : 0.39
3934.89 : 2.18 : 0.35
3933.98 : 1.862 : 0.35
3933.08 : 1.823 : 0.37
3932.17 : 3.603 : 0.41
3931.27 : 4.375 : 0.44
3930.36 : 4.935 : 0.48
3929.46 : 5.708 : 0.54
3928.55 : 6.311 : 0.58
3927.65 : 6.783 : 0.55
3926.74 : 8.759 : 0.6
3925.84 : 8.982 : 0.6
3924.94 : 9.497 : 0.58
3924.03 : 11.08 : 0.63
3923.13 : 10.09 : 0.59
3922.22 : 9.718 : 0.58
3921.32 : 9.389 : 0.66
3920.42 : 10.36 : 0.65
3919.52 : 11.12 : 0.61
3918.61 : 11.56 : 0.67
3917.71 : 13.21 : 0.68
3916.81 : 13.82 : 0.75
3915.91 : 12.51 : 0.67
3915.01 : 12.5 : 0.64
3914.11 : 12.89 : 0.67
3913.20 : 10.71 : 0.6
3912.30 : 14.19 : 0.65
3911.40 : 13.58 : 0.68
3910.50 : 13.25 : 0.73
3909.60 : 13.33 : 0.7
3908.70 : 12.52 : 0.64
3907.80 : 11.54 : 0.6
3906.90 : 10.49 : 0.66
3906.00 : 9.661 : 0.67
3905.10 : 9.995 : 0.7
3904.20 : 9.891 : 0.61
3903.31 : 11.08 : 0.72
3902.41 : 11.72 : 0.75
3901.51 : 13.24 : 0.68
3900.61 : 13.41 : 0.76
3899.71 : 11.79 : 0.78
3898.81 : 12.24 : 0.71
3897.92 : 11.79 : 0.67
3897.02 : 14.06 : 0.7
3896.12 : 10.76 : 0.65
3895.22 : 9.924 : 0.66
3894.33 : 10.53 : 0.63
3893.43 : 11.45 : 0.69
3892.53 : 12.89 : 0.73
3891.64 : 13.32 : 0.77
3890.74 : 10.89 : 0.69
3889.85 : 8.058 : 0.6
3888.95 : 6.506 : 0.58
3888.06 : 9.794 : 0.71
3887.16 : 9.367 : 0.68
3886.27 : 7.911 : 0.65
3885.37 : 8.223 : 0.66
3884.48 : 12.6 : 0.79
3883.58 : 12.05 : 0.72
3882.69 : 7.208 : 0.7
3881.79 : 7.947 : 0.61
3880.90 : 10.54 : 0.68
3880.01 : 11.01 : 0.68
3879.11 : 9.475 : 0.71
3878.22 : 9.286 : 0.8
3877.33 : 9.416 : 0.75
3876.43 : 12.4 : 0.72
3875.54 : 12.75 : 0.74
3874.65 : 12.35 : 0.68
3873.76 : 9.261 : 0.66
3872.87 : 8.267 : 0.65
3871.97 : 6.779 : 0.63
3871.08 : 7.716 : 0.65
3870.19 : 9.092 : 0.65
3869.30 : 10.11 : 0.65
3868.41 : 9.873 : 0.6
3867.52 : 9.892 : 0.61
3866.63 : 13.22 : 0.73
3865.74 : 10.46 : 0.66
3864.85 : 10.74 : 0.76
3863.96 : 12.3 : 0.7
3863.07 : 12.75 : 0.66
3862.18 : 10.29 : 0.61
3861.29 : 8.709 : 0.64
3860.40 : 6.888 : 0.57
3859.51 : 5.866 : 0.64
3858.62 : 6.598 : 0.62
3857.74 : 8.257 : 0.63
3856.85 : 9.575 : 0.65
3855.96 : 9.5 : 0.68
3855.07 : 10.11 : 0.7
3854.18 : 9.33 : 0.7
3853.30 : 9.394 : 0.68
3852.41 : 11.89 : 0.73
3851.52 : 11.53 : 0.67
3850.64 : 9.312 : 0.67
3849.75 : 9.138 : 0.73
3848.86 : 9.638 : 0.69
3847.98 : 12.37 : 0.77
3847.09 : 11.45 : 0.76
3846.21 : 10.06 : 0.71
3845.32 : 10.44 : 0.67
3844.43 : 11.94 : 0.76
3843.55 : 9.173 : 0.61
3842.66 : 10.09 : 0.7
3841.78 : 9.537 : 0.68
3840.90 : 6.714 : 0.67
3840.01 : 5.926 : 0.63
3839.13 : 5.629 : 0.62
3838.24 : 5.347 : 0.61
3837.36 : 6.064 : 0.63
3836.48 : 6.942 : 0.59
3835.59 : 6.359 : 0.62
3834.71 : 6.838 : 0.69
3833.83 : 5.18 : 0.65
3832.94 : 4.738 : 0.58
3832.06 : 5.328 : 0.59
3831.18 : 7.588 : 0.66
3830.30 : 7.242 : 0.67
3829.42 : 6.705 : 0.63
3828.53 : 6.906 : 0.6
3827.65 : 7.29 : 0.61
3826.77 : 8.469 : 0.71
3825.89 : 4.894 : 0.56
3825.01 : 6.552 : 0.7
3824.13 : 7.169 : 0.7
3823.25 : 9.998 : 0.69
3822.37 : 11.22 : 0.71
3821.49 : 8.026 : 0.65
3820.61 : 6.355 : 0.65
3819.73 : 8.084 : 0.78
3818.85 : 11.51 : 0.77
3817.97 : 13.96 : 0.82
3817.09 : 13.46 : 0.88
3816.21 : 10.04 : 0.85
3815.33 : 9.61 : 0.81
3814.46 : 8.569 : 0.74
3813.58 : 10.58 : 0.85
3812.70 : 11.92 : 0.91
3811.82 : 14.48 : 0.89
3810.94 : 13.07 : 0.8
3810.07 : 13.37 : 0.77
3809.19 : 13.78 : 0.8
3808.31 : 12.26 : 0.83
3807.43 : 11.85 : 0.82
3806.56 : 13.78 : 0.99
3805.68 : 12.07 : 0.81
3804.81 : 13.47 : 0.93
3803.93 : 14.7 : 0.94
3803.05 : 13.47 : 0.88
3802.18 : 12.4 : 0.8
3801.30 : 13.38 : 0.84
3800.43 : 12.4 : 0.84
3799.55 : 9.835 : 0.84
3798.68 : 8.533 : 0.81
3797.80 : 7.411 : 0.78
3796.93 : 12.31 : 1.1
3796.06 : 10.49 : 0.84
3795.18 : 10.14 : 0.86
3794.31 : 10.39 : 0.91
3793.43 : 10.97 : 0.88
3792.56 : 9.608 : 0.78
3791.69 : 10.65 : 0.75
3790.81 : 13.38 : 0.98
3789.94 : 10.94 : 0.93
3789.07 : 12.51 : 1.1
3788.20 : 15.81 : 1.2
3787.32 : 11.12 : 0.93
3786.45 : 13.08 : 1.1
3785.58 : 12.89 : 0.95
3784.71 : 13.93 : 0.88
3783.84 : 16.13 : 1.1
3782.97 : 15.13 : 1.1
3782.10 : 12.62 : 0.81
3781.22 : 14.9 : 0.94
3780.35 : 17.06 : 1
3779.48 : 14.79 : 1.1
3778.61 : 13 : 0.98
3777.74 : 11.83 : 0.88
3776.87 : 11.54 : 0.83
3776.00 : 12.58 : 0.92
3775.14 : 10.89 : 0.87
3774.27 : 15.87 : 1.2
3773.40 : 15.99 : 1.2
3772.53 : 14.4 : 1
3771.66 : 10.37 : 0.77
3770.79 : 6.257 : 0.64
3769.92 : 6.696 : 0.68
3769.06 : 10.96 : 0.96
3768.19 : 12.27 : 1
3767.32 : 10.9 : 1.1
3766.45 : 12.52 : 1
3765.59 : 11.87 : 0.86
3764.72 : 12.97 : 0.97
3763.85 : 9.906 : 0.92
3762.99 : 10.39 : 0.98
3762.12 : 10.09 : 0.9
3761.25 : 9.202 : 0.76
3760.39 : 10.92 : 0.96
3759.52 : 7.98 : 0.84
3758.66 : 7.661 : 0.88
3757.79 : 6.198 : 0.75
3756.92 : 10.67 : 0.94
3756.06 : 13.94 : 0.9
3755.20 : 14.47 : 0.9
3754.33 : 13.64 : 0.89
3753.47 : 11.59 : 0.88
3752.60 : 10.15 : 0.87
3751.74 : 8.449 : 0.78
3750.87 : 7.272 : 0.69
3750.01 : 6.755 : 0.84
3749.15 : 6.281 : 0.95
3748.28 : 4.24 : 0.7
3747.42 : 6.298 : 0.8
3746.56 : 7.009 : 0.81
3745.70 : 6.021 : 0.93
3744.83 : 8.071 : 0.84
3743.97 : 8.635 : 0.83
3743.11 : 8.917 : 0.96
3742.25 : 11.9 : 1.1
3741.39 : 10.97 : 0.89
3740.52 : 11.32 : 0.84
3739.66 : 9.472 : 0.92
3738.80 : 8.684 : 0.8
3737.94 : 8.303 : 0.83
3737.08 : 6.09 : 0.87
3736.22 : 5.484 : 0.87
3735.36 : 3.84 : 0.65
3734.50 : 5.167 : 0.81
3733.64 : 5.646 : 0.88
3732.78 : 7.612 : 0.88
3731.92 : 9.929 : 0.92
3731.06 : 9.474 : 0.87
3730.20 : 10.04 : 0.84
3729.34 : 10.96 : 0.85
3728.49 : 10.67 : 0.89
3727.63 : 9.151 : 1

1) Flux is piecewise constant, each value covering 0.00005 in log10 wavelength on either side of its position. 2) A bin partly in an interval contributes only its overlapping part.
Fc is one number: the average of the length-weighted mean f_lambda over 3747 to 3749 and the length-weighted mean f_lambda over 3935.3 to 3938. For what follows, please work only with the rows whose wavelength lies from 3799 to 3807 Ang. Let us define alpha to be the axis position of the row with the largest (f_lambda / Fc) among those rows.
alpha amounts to 3803.93 Ang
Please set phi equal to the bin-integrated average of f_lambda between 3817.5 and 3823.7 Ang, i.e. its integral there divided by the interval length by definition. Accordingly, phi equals 9.9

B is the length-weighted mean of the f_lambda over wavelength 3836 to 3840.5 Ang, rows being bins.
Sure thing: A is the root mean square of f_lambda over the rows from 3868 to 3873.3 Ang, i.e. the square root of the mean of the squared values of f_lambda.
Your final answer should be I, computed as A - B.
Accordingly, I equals 2.7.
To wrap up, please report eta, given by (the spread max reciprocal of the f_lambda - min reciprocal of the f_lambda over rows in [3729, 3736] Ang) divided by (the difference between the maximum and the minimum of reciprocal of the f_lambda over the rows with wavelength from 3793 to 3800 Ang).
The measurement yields 3.2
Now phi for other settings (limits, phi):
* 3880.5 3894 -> 9.9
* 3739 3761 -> 9.1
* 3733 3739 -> 6.1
